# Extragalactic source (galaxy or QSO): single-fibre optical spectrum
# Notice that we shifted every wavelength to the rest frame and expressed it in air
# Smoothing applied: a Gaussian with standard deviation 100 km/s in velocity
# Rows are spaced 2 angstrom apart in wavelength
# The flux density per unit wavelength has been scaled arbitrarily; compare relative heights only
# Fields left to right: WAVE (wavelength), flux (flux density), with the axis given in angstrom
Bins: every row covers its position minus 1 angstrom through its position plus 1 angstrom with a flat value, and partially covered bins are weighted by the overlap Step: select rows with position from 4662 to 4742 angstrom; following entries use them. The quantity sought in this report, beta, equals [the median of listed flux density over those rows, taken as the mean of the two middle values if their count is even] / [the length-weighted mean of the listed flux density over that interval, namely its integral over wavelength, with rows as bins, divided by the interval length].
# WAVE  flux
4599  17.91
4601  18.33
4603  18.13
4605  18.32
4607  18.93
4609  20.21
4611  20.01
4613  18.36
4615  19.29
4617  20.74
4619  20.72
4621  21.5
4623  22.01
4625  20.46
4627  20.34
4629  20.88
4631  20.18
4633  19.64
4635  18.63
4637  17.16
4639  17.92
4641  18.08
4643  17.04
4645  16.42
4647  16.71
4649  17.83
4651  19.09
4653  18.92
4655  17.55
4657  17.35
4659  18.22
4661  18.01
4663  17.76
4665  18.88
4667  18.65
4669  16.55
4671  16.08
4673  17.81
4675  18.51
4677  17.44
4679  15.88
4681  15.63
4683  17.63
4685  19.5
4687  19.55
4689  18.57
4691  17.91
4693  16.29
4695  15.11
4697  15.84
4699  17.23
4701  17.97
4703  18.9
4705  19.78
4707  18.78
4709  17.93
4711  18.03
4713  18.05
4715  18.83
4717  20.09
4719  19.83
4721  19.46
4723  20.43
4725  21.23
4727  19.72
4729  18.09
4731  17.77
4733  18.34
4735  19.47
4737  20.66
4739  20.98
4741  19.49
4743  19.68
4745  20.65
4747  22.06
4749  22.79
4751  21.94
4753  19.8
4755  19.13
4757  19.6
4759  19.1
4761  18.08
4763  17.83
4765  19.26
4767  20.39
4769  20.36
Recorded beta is 1.00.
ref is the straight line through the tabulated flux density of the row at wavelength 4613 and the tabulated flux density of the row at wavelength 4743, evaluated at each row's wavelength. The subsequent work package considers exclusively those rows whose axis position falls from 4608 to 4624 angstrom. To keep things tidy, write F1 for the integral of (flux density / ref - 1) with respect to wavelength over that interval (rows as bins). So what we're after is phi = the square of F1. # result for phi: 2.9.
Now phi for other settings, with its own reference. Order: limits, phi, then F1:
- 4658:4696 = 8.2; -2.9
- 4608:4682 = 0.2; -0.5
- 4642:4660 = 1.0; -1.0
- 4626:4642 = 0.2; 0.5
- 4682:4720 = 4.3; -2.1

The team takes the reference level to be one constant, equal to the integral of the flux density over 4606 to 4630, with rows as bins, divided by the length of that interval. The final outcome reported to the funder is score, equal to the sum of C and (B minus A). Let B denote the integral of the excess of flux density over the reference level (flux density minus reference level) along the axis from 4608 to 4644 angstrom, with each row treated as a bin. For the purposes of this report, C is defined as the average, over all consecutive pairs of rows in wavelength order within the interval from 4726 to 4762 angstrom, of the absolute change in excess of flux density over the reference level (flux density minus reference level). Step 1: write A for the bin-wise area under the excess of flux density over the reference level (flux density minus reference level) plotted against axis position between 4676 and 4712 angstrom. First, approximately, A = -94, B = -24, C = 0.92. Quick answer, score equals 71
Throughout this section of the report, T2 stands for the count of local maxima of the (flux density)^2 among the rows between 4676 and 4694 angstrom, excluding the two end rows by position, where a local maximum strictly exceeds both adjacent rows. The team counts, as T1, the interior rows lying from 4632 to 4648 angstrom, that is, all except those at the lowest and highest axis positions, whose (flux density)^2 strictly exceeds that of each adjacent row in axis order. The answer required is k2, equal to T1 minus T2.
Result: 0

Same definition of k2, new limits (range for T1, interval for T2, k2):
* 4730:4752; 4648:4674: -1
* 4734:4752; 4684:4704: 1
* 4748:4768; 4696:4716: 0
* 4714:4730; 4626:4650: 0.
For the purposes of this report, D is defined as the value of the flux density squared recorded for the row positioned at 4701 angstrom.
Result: 323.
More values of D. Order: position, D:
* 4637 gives 294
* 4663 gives 315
